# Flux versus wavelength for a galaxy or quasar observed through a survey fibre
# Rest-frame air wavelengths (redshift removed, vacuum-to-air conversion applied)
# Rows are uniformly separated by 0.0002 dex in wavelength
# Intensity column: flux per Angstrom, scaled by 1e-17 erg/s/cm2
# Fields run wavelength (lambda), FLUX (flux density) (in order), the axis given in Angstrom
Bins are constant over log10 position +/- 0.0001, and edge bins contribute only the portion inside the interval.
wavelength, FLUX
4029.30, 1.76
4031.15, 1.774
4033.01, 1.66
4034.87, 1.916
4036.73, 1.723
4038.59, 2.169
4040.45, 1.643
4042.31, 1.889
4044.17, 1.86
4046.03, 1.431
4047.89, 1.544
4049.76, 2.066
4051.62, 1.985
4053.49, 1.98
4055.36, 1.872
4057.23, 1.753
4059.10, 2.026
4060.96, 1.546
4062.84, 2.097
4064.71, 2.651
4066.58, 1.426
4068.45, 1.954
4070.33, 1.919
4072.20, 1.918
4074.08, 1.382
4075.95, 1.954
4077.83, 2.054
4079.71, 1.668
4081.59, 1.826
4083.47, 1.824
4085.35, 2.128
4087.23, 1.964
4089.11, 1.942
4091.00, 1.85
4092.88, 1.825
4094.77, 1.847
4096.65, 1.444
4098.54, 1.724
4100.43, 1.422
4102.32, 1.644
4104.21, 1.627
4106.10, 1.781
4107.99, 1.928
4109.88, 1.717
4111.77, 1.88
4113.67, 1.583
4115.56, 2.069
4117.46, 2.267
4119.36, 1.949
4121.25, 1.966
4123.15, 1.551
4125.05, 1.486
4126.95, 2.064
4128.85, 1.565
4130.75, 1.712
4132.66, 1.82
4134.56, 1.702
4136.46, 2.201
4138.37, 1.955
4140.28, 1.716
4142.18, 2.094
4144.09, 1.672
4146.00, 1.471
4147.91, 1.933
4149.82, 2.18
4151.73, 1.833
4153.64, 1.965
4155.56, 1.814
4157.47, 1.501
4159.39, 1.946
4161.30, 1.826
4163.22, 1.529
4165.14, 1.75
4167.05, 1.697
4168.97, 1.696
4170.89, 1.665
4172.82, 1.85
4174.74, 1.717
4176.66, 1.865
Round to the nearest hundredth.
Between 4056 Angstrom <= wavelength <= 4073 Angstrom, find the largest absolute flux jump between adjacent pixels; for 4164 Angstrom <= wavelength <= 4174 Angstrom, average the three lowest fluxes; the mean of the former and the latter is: 1.46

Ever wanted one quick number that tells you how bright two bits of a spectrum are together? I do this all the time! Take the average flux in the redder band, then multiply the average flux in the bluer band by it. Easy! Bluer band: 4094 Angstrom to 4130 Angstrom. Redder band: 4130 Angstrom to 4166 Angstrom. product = 3.21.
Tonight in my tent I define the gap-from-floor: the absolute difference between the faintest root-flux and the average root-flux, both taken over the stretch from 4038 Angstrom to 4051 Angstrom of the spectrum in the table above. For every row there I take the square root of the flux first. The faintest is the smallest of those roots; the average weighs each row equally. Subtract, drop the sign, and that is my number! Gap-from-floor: 0.14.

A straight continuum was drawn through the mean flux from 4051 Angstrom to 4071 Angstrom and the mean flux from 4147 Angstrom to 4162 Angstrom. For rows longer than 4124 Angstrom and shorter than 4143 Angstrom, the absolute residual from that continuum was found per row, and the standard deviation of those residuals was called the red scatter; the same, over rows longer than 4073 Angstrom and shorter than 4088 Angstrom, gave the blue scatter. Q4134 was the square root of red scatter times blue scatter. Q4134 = 0.13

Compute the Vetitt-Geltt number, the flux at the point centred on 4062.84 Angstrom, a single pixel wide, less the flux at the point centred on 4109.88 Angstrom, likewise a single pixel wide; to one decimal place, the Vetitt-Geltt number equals 0.4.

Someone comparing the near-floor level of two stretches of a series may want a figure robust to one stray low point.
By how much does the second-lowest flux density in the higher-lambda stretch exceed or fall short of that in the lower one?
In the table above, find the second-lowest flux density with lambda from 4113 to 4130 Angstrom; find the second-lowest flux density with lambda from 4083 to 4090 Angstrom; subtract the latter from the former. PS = -0.39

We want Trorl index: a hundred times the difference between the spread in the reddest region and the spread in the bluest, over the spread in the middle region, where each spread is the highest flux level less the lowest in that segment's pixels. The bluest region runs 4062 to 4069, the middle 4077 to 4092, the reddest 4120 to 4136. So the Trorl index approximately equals -141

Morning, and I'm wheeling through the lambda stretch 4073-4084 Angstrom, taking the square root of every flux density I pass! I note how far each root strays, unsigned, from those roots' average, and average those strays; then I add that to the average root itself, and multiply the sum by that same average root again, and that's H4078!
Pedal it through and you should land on 1.87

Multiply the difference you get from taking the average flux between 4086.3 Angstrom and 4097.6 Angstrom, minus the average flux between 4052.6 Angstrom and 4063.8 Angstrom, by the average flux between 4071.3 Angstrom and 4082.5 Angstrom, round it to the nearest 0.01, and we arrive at -0.12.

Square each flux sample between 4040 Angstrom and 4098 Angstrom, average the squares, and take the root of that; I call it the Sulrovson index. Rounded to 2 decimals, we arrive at 1.86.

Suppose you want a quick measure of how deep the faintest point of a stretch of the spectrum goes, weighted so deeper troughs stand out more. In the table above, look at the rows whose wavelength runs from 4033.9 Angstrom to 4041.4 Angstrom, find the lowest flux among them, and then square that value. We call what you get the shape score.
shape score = 2.7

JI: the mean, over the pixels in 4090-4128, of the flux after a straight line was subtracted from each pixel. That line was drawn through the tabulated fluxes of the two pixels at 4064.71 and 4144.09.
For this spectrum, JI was -0.32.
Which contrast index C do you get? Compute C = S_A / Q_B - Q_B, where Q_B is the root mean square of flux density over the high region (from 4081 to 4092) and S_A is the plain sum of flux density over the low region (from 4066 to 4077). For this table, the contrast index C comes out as 3.6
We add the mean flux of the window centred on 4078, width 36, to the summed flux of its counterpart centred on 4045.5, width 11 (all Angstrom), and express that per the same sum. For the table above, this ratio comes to 1.18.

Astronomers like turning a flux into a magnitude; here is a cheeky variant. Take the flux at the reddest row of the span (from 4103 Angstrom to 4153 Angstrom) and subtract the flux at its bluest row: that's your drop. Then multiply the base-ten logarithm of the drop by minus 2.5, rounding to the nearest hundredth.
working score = 1.72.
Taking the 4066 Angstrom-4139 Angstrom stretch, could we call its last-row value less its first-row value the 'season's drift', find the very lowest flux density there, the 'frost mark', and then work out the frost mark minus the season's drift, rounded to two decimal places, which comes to 0.85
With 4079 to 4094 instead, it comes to 1.51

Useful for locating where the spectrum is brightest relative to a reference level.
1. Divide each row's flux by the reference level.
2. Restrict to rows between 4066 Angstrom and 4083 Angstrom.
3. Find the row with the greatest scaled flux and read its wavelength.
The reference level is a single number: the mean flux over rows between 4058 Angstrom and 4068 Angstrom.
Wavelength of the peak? 4077.83 Angstrom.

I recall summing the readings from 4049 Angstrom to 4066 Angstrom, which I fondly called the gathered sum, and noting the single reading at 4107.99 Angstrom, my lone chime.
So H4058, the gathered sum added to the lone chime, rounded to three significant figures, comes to 19.9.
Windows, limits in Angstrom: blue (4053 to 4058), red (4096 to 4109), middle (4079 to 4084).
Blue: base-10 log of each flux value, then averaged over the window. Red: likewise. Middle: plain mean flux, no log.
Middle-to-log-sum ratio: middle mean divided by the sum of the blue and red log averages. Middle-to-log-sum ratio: 3.64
